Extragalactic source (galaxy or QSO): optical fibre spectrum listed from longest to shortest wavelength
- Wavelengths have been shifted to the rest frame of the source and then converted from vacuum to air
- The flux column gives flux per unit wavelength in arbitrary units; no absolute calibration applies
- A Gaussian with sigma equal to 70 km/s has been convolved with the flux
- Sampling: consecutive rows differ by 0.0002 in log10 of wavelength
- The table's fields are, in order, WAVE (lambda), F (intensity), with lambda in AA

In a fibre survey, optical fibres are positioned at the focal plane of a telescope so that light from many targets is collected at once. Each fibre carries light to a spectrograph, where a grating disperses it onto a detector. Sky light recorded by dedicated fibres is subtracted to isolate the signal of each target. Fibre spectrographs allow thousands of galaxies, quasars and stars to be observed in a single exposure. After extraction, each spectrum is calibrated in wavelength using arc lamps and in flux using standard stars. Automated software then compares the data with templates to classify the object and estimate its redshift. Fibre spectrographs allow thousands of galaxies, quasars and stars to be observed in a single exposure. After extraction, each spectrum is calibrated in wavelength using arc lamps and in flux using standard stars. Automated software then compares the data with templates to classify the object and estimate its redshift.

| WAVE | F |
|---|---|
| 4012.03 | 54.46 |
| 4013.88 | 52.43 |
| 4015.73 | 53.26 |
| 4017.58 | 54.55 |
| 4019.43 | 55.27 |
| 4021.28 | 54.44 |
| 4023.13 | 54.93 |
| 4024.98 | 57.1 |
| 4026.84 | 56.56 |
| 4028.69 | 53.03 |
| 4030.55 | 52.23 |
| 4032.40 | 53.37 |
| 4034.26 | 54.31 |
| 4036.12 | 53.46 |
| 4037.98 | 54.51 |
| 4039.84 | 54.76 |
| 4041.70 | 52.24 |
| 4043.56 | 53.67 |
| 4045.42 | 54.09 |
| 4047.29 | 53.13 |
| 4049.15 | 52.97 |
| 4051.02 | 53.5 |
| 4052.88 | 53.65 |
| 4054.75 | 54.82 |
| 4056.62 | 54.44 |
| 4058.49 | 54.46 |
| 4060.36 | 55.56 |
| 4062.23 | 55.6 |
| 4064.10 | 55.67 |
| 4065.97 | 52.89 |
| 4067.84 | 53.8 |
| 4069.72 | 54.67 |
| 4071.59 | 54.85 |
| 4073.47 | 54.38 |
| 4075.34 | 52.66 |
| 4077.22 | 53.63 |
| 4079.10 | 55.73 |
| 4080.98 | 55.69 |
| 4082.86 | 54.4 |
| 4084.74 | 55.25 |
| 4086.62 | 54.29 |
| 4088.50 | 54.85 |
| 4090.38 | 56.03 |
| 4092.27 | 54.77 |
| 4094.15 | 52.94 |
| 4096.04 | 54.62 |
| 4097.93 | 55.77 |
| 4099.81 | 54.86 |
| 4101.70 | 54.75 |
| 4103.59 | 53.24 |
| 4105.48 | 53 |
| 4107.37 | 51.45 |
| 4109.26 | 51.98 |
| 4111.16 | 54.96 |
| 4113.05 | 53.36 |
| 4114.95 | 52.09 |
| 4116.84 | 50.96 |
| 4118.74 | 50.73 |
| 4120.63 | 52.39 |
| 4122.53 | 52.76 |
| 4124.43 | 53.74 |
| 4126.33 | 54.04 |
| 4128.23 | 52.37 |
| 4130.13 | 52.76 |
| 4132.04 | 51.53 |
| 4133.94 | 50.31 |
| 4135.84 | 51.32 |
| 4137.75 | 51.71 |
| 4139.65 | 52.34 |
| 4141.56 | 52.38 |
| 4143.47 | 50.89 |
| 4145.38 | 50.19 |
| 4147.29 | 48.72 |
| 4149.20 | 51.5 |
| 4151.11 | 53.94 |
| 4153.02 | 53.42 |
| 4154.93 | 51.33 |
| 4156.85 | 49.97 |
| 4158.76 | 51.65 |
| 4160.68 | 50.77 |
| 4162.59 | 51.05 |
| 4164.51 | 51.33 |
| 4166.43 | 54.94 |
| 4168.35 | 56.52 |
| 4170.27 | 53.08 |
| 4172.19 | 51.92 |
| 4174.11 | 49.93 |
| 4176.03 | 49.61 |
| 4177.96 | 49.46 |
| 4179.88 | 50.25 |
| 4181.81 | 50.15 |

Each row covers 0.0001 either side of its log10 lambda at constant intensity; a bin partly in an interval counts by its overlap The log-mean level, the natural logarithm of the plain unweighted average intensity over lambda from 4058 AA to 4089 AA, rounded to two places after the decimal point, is 4.00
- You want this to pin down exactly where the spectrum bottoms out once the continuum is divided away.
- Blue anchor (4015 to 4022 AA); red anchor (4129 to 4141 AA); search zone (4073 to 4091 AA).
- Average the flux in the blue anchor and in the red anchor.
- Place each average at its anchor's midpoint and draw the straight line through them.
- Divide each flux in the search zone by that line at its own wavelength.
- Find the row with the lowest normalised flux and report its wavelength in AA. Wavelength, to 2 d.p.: 4075.34 AA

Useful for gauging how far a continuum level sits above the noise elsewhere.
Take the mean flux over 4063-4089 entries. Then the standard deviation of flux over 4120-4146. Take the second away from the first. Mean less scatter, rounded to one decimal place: 53.4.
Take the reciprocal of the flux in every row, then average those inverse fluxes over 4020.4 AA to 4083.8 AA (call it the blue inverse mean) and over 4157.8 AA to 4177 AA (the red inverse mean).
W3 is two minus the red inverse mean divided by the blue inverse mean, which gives 0.957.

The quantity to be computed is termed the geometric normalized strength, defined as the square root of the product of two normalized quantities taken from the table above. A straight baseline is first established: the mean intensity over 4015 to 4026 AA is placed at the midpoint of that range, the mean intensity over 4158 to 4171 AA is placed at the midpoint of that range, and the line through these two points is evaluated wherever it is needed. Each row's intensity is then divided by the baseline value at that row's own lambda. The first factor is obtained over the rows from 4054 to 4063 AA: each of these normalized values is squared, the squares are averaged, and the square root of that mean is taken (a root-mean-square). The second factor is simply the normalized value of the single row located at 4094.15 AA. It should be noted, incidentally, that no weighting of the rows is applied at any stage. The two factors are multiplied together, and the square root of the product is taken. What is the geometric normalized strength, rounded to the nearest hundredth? 1.00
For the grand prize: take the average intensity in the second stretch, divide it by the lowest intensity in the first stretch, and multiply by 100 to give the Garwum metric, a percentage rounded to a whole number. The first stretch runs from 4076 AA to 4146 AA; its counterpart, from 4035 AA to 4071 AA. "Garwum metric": 108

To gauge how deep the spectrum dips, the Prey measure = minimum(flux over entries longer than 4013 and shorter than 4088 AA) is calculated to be 52.23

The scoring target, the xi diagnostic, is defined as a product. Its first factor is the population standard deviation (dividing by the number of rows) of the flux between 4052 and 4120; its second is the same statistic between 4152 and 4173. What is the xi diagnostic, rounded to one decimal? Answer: 2.6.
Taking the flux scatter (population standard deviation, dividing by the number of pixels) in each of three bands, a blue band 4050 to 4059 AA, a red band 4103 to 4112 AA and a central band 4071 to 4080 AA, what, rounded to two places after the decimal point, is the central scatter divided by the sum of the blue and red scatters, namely 0.61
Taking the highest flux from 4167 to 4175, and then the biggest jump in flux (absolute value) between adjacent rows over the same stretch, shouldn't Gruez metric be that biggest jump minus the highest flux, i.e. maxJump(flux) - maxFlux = -53.1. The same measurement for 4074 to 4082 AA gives -53.6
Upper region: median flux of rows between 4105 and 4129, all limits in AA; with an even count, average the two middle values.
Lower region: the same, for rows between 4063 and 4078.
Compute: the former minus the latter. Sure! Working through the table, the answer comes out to -1.70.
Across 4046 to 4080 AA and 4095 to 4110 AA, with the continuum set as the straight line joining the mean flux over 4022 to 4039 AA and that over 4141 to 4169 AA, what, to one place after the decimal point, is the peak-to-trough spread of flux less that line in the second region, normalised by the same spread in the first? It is 1.2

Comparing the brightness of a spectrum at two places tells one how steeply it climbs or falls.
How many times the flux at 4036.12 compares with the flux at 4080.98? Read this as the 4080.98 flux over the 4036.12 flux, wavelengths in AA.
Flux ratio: 1.04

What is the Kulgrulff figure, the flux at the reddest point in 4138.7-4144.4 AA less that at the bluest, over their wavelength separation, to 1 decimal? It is -0.4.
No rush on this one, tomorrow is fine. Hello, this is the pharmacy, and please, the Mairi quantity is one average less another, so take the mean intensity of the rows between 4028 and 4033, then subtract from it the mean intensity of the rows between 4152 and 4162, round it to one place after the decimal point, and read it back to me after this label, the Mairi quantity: 1.4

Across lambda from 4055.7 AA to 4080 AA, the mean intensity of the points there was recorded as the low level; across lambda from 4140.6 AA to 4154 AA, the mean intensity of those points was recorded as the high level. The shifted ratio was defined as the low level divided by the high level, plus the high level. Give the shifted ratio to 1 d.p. 52.6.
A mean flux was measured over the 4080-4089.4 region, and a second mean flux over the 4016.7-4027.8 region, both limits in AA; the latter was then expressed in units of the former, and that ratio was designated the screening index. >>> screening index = 1.01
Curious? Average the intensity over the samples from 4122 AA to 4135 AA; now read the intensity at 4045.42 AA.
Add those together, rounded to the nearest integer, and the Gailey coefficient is 107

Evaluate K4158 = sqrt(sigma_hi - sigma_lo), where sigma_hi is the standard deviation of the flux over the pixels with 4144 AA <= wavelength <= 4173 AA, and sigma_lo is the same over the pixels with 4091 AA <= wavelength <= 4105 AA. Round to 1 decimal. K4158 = 1.0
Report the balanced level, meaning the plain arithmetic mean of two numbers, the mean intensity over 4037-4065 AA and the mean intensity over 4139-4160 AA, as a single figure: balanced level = 52.8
